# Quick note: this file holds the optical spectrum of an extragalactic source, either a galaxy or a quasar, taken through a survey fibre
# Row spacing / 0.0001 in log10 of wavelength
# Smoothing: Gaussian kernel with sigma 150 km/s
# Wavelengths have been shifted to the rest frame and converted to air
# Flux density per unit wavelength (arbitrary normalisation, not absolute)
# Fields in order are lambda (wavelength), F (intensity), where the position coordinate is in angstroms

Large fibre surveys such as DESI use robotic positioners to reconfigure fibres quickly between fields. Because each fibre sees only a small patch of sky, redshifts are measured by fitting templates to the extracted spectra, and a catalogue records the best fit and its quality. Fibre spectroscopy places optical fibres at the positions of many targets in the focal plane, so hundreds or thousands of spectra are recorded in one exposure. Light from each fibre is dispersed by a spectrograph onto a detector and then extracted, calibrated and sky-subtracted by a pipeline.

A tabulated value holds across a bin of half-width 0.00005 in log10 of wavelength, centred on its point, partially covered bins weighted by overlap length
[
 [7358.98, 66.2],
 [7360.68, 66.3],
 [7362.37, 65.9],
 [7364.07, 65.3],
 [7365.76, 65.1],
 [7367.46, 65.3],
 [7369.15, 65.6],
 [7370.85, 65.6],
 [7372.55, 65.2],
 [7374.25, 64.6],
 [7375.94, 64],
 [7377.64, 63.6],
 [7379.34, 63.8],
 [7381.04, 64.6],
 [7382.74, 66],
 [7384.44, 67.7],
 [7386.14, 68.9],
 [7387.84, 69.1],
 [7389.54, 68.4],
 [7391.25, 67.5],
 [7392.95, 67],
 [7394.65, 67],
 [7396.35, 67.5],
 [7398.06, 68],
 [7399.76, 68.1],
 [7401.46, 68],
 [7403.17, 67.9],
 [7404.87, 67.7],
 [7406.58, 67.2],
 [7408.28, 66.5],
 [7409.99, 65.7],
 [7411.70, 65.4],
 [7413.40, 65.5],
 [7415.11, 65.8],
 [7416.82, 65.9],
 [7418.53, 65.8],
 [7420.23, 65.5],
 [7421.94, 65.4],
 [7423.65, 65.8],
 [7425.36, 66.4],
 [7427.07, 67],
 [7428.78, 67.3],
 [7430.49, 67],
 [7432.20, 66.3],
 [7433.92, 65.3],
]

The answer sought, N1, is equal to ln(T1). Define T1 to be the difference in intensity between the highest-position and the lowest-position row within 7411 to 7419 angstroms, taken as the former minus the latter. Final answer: -0.9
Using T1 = 0.4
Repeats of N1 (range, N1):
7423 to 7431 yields 0.2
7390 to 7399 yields -0.7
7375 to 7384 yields 0.7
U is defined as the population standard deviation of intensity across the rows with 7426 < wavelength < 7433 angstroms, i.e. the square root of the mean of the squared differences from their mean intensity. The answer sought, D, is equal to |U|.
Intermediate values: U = 0.37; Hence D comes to 0.4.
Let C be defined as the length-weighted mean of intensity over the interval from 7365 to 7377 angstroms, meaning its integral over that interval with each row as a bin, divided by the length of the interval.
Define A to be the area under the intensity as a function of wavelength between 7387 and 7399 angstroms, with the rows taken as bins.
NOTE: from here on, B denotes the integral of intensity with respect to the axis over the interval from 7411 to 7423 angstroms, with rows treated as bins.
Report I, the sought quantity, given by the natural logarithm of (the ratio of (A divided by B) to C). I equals -4.14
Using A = 813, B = 788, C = 65.0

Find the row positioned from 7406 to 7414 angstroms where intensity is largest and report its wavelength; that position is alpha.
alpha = 7406.58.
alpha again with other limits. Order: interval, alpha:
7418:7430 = 7428.78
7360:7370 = 7360.68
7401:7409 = 7401.46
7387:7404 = 7387.84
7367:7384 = 7382.74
